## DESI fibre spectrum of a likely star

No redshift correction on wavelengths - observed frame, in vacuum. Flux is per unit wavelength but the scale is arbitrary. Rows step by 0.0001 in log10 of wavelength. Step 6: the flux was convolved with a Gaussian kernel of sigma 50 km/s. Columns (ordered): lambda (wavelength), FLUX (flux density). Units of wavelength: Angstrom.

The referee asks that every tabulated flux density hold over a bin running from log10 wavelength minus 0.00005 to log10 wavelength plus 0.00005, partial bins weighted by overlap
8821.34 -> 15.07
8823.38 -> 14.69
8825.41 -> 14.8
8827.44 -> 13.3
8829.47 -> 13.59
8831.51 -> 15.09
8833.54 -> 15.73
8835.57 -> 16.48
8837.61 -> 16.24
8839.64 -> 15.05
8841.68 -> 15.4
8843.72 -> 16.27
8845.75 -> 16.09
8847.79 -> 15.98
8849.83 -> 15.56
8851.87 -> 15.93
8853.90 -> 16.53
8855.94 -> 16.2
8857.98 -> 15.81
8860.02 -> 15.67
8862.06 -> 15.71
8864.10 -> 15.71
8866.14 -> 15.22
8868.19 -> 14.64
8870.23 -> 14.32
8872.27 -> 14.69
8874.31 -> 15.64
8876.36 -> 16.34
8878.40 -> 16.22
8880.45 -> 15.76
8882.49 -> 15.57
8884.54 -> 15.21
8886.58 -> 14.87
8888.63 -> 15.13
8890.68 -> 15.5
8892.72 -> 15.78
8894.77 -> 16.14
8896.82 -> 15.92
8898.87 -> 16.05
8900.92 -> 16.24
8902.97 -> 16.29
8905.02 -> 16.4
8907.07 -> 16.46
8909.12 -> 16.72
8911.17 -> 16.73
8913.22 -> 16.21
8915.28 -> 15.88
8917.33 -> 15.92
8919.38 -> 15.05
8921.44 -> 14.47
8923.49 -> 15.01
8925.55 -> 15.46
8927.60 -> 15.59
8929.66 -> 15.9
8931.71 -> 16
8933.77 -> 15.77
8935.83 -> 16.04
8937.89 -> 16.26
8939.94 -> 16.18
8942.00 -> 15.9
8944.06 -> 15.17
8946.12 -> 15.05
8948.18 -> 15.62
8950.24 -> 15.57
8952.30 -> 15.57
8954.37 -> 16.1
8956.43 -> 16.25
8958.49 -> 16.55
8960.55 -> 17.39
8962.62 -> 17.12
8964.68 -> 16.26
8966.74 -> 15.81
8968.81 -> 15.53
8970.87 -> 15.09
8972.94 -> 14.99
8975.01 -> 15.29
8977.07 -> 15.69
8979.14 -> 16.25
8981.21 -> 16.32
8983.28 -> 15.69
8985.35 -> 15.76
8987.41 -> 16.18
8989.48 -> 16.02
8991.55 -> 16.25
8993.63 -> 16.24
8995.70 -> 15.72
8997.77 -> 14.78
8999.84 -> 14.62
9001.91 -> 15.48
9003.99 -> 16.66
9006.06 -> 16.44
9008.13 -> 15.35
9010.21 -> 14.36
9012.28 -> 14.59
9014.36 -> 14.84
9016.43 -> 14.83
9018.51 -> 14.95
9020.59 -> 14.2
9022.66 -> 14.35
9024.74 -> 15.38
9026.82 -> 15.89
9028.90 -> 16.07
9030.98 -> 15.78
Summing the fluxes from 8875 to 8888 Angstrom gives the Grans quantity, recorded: 94.0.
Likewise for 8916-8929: 91.5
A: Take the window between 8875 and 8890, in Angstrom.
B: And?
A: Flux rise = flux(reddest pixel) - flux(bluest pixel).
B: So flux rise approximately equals -1.2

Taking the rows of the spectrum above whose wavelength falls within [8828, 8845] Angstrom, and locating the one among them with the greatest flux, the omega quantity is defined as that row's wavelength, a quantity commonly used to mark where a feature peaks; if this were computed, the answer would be 8835.57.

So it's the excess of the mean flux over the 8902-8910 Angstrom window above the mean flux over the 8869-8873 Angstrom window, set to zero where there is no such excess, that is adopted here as 2.0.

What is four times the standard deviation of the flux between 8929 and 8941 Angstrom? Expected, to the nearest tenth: 0.7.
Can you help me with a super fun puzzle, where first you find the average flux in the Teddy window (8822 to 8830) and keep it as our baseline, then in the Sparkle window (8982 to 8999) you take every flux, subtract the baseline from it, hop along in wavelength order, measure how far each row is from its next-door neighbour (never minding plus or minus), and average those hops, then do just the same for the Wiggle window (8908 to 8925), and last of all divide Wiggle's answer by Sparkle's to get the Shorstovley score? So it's 1.2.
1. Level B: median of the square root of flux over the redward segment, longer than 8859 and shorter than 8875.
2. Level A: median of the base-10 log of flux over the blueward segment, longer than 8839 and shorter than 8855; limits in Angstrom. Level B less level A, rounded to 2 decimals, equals 2.73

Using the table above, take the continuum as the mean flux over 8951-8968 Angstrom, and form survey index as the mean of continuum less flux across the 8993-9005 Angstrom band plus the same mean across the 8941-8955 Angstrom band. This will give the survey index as 1.6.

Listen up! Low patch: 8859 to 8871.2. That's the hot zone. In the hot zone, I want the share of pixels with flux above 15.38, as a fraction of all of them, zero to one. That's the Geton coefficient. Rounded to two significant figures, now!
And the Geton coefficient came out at 0.50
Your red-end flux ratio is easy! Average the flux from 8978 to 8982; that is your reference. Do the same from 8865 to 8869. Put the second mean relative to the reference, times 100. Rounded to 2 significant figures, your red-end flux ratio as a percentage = 92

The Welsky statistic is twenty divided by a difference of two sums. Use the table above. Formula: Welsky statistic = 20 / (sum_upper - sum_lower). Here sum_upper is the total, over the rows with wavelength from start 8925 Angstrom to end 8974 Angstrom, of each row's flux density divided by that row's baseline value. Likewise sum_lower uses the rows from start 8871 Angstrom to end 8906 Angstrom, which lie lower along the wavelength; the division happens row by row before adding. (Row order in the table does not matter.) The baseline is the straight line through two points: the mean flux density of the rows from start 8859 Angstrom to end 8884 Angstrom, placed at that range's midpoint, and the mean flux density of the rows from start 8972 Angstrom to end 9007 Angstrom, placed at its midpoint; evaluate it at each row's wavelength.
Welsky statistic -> 2.8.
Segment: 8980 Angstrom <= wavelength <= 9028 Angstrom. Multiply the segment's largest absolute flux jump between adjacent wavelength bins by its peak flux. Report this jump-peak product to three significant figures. 19.7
